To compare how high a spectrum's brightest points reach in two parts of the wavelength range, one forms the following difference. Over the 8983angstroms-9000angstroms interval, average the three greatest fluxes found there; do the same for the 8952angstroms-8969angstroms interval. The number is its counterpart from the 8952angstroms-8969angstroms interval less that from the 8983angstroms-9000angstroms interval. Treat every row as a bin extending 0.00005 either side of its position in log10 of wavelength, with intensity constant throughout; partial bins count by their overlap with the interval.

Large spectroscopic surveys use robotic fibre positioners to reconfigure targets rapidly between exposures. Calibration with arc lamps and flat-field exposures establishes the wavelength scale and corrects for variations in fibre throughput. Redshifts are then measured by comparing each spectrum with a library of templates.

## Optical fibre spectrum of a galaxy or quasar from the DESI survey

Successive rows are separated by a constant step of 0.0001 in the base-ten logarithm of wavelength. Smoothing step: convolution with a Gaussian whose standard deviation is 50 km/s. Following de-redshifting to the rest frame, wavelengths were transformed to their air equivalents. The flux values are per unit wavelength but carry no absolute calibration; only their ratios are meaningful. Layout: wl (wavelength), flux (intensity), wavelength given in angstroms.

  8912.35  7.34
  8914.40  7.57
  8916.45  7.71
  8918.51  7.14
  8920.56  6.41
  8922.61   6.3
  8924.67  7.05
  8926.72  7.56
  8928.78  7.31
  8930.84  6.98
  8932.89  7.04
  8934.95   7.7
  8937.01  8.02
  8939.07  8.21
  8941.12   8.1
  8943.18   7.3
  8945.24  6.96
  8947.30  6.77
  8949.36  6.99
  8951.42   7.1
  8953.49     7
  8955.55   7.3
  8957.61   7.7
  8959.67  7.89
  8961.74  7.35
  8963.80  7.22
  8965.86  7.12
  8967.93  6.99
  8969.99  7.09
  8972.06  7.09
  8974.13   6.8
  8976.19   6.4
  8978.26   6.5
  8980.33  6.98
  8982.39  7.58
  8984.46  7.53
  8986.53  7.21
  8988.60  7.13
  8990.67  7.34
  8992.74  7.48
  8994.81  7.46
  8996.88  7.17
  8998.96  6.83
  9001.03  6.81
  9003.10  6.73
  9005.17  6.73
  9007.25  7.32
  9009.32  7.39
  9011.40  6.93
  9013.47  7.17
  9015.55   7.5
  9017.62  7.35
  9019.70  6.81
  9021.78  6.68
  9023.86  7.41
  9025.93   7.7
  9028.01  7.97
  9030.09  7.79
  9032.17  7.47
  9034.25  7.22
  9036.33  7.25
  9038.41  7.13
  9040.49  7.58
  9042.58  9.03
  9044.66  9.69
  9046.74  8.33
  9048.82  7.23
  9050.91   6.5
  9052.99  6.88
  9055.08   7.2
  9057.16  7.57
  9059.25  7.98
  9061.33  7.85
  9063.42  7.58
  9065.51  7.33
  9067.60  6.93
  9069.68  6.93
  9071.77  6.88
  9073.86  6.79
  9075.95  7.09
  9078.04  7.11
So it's 0.16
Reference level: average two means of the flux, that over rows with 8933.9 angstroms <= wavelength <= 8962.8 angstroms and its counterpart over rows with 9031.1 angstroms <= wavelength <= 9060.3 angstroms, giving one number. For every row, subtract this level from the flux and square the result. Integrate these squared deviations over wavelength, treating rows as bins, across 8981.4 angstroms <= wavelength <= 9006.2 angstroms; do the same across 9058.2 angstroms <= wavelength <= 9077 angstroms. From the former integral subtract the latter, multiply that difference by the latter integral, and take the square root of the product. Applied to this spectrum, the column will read 2.4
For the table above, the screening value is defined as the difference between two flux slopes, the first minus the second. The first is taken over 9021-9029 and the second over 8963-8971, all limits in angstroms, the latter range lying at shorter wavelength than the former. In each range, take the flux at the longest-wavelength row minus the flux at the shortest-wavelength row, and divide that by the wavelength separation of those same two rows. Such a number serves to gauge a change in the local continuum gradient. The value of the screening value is 0.23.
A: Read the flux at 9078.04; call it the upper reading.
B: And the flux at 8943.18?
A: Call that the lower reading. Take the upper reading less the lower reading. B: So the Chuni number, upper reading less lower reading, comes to -0.19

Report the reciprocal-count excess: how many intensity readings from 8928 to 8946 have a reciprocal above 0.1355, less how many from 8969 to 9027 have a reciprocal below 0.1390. -7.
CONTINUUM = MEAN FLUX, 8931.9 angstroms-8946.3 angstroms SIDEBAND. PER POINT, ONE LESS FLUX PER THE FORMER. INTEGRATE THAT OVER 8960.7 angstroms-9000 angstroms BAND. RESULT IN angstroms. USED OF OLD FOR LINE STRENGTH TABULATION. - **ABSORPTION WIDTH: 2.57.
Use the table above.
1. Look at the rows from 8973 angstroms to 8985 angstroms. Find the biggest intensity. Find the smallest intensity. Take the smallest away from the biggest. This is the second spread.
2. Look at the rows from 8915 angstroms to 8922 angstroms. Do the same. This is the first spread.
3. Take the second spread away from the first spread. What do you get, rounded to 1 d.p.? 0.1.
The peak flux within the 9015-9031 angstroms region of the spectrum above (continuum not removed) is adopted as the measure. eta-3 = 7.97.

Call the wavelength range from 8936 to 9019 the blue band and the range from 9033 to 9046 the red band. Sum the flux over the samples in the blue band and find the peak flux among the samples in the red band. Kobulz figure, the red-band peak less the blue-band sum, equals -279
